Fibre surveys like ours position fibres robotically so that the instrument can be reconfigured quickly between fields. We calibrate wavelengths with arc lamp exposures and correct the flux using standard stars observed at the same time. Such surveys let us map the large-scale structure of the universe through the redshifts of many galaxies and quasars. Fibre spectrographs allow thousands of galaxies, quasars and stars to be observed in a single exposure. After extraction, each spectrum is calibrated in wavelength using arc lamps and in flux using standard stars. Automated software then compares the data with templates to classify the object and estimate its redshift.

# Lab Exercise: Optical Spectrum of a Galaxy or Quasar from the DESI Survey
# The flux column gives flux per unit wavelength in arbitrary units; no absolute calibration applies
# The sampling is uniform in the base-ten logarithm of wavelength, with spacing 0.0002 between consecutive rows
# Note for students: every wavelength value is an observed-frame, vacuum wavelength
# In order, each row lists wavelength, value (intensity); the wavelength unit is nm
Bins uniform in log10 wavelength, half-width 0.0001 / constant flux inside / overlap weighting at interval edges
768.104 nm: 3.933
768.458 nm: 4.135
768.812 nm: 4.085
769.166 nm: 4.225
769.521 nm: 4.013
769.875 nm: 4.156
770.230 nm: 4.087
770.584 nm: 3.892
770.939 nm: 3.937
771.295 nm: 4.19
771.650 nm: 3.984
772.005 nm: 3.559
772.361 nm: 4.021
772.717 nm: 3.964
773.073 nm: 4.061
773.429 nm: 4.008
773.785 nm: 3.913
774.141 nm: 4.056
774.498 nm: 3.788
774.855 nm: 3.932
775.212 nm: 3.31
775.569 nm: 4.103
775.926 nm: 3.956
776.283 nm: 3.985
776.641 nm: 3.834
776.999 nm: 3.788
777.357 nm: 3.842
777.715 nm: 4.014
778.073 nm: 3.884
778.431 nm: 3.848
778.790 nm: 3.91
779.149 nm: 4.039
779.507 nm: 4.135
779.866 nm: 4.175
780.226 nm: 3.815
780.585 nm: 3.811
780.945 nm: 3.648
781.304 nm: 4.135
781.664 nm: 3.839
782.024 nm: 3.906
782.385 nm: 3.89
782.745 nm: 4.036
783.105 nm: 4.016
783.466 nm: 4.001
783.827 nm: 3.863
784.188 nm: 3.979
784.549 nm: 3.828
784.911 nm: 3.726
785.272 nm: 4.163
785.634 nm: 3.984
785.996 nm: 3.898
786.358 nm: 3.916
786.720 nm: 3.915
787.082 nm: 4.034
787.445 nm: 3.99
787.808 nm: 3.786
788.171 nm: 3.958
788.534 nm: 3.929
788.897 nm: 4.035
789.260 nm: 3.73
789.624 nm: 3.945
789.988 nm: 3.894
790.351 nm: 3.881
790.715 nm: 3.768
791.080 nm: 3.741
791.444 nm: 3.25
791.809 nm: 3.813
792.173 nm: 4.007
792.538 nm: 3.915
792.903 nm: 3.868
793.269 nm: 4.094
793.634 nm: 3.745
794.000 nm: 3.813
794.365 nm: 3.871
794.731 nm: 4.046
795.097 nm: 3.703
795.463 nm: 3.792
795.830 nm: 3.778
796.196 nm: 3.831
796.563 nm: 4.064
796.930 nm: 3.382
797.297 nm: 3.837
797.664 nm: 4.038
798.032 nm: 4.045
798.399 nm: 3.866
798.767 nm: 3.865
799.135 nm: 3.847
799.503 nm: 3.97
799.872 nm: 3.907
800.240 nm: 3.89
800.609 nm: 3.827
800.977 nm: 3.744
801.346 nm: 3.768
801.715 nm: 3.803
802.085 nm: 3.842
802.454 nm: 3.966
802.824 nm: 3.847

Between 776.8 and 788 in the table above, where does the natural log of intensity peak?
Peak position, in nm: 779.866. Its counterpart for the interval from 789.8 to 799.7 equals 793.269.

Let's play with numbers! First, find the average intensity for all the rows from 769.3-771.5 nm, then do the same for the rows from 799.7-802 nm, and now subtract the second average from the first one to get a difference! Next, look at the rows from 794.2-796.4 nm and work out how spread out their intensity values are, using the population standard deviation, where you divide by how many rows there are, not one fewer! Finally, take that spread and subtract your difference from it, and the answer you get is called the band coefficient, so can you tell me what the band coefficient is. -0.12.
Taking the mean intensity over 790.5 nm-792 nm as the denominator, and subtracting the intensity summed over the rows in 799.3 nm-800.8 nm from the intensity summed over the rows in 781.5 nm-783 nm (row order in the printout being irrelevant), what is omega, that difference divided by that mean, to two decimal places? 0.02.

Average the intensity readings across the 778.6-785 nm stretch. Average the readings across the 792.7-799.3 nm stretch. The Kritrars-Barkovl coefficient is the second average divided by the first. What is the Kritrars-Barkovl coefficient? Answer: 0.982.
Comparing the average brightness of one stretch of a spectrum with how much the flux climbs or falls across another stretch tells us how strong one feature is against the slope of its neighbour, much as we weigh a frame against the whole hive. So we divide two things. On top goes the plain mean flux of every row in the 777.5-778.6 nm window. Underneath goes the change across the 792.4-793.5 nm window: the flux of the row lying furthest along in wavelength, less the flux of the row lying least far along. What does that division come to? 22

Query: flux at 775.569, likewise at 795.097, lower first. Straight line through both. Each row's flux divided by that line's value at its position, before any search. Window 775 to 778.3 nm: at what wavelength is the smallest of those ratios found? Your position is 775.212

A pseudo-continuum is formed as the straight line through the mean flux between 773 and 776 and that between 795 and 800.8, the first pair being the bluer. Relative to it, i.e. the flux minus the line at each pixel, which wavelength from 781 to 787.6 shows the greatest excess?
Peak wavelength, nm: 785.272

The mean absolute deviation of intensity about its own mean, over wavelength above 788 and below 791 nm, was 0.075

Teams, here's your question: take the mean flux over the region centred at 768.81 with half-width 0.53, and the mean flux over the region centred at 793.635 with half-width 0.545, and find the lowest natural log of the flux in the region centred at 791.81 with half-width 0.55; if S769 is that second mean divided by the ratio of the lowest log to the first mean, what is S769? 13.7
